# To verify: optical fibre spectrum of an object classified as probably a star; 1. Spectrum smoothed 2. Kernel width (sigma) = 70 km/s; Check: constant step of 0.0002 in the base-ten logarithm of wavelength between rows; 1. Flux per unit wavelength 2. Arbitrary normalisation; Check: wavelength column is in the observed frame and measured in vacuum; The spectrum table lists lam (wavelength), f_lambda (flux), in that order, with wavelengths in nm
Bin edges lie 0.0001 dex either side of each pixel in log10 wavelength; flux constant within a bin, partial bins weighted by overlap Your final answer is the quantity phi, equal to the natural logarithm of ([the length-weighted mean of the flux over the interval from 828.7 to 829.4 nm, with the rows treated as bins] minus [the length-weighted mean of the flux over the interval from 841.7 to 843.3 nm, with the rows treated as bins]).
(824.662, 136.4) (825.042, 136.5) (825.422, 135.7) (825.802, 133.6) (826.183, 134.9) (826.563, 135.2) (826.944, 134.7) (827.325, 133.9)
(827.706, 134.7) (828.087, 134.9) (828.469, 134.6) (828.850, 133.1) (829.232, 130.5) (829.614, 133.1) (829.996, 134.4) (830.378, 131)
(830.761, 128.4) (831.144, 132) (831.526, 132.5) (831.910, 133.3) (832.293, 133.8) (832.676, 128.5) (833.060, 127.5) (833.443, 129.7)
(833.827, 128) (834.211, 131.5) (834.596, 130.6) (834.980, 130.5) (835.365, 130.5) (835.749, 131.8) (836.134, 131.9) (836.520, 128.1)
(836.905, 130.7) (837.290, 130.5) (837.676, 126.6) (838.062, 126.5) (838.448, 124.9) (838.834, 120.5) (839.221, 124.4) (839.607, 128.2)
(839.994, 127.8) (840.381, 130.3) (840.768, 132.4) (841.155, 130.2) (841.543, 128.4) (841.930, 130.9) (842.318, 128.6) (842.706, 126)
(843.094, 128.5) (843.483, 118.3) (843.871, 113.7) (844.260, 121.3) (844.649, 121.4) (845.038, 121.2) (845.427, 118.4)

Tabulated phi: 1.2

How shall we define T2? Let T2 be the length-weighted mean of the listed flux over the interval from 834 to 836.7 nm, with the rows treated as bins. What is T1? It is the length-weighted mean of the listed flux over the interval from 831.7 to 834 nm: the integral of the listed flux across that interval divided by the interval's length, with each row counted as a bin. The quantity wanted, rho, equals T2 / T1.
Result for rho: 1.00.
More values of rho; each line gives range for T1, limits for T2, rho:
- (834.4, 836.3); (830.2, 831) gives 0.99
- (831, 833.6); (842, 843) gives 0.98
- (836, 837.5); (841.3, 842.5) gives 0.99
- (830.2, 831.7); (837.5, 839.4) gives 0.95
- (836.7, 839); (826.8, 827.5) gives 1.06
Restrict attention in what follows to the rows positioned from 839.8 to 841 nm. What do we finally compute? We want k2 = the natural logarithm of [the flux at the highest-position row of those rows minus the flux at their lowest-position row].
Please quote 1.5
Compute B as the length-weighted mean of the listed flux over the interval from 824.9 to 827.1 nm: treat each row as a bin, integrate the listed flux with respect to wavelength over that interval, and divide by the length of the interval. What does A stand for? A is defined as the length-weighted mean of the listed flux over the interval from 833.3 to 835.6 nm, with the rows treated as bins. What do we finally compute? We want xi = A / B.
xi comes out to 0.96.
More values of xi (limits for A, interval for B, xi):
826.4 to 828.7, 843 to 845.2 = 1.12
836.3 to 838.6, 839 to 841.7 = 0.99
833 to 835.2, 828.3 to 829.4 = 0.98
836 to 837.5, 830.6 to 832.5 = 0.99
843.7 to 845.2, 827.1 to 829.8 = 0.89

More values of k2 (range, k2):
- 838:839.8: 0.5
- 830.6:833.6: 0.3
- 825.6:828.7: 0.0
